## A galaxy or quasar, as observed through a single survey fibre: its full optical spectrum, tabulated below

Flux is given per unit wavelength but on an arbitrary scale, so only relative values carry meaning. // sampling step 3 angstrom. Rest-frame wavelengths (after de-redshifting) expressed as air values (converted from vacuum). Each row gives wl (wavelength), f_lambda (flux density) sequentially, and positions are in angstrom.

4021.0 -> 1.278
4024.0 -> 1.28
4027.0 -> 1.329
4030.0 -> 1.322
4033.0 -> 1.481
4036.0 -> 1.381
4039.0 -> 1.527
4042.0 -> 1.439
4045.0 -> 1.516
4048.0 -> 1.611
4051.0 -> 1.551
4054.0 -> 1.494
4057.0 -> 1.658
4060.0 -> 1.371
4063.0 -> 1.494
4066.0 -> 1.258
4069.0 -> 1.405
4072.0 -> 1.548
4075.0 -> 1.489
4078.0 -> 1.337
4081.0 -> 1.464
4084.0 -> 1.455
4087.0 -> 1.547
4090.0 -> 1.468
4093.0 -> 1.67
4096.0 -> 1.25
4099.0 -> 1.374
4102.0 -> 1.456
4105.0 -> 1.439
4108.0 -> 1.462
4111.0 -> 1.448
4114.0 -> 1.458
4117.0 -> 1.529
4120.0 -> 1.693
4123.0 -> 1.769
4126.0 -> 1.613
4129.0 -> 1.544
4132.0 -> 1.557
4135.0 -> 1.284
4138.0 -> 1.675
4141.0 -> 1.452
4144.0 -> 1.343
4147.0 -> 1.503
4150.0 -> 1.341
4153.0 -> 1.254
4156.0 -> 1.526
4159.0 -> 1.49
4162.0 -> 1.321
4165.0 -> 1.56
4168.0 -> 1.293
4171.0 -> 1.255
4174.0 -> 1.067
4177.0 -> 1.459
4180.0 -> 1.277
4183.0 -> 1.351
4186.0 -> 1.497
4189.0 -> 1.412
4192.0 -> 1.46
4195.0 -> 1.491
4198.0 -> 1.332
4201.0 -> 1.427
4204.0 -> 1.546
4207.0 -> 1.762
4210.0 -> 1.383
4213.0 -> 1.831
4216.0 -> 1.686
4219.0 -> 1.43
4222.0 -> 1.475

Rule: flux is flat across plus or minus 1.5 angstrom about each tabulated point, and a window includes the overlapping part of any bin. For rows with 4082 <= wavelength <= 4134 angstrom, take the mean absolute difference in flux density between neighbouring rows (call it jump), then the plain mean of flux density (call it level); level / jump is 15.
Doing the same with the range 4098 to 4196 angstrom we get 11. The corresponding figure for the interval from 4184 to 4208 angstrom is 14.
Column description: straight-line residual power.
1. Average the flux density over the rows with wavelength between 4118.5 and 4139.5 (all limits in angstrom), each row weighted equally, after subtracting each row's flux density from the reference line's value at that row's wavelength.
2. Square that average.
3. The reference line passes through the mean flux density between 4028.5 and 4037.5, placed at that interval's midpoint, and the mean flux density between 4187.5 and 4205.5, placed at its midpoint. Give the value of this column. 0.028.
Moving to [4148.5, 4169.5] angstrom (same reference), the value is 0.001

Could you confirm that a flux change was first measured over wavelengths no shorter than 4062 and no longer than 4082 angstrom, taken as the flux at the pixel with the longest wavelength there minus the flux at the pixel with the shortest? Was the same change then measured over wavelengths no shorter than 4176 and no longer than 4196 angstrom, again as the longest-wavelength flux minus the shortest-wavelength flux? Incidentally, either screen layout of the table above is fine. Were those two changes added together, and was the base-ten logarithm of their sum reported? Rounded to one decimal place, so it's -2.7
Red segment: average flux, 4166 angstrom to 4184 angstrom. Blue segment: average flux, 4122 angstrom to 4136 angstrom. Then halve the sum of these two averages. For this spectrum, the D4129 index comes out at 1.42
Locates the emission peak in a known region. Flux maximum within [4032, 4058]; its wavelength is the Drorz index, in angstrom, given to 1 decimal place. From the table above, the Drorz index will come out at 4057.0 angstrom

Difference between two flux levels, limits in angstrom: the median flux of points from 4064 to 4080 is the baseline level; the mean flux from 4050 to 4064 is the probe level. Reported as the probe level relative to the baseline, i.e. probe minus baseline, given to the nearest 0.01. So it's 0.11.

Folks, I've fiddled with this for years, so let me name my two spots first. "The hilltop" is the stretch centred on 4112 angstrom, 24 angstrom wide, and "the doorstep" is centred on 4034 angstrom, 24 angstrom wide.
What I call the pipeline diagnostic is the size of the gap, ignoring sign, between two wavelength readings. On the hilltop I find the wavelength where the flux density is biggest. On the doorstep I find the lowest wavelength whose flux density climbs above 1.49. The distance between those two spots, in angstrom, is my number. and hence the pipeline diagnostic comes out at 84 angstrom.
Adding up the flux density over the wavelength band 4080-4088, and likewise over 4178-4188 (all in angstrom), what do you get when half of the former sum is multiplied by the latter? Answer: 9.2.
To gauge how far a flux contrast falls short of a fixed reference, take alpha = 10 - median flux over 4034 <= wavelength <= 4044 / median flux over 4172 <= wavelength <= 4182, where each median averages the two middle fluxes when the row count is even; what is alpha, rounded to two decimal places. 8.87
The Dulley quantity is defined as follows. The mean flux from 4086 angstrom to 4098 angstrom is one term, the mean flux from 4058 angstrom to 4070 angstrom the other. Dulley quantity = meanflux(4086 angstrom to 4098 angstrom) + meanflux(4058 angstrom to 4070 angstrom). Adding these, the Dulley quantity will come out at 2.87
